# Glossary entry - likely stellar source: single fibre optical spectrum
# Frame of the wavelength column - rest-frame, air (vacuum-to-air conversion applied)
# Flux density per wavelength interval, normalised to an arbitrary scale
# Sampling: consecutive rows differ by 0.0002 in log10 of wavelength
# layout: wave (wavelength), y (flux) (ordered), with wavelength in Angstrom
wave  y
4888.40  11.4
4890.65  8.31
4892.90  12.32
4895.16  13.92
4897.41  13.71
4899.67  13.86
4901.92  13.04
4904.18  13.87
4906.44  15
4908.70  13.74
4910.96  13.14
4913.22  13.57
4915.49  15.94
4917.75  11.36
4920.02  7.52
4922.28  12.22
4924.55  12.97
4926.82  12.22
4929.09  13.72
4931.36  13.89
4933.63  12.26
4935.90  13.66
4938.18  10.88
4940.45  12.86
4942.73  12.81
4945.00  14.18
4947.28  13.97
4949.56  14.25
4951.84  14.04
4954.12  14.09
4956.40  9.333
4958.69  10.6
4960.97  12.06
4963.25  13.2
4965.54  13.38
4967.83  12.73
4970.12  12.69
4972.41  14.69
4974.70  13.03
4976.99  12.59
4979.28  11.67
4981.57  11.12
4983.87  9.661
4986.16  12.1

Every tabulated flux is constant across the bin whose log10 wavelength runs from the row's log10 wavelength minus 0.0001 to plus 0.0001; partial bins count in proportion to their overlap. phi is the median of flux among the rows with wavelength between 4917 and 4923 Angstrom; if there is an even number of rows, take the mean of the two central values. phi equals 11.4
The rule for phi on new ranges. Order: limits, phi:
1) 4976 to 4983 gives 11.7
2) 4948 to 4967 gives 13.3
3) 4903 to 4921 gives 13.7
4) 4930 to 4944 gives 12.8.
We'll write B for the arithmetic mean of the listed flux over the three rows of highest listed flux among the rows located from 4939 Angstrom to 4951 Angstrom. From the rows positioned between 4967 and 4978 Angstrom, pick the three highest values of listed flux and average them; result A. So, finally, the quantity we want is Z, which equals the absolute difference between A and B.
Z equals 0.65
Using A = 13.48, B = 14.1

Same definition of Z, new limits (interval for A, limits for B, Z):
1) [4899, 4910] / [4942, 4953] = 0.09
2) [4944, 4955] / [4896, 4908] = 0.07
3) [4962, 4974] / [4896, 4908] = 0.49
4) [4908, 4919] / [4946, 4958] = 0.29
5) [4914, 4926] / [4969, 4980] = 0.24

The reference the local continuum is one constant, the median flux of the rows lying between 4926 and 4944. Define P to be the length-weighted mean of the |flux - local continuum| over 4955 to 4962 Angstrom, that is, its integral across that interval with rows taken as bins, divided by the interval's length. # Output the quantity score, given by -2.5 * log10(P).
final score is -0.8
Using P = 2.2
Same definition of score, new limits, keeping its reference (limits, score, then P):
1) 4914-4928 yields -0.7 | 1.8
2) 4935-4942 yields 0.1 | 0.9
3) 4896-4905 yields 0.3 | 0.8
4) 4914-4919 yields -0.9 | 2.2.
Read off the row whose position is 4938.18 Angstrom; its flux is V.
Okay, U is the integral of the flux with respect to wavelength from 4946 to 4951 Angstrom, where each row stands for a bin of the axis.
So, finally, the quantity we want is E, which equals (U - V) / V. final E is 5.5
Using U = 70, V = 10.88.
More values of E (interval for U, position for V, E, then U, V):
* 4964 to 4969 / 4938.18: 5.0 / 65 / 10.88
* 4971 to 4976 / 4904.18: 4.0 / 69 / 13.87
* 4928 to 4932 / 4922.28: 3.5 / 55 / 12.22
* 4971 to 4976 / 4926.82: 4.6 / 69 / 12.22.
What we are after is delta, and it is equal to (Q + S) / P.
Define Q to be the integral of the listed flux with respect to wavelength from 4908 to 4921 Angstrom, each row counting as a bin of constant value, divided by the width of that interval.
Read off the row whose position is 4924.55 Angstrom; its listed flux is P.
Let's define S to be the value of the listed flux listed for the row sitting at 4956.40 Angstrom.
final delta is 1.69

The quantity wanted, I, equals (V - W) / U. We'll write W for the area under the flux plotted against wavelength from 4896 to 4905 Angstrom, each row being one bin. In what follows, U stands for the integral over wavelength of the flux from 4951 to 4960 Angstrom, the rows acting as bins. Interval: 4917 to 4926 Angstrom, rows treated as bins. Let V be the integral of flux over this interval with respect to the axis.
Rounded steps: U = 108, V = 99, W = 123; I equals -0.22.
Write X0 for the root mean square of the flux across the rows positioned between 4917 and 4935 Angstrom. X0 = 12.17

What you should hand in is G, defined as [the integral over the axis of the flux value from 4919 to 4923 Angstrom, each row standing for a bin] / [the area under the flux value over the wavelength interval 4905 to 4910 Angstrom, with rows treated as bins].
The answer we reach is 0.54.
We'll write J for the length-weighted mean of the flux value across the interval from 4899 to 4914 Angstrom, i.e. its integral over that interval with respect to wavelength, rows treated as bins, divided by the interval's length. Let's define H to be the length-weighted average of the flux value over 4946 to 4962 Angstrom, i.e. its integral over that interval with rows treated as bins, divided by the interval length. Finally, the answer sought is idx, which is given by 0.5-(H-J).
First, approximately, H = 12.6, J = 13.8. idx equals 1.6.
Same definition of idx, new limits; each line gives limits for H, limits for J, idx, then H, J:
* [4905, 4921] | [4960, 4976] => 0.7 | 13.0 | 13.1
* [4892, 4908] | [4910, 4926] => -0.8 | 13.7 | 12.4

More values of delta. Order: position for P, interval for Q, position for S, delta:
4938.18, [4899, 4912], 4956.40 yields 2.12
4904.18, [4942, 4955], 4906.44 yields 2.09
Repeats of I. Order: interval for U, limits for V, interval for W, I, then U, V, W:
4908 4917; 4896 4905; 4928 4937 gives 0.02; 126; 123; 120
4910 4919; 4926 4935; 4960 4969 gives 0.02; 121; 118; 116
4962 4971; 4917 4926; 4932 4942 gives -0.22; 117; 99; 125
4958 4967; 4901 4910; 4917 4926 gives 0.23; 112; 125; 99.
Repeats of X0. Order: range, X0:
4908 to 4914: 13.49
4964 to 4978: 13.20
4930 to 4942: 12.76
